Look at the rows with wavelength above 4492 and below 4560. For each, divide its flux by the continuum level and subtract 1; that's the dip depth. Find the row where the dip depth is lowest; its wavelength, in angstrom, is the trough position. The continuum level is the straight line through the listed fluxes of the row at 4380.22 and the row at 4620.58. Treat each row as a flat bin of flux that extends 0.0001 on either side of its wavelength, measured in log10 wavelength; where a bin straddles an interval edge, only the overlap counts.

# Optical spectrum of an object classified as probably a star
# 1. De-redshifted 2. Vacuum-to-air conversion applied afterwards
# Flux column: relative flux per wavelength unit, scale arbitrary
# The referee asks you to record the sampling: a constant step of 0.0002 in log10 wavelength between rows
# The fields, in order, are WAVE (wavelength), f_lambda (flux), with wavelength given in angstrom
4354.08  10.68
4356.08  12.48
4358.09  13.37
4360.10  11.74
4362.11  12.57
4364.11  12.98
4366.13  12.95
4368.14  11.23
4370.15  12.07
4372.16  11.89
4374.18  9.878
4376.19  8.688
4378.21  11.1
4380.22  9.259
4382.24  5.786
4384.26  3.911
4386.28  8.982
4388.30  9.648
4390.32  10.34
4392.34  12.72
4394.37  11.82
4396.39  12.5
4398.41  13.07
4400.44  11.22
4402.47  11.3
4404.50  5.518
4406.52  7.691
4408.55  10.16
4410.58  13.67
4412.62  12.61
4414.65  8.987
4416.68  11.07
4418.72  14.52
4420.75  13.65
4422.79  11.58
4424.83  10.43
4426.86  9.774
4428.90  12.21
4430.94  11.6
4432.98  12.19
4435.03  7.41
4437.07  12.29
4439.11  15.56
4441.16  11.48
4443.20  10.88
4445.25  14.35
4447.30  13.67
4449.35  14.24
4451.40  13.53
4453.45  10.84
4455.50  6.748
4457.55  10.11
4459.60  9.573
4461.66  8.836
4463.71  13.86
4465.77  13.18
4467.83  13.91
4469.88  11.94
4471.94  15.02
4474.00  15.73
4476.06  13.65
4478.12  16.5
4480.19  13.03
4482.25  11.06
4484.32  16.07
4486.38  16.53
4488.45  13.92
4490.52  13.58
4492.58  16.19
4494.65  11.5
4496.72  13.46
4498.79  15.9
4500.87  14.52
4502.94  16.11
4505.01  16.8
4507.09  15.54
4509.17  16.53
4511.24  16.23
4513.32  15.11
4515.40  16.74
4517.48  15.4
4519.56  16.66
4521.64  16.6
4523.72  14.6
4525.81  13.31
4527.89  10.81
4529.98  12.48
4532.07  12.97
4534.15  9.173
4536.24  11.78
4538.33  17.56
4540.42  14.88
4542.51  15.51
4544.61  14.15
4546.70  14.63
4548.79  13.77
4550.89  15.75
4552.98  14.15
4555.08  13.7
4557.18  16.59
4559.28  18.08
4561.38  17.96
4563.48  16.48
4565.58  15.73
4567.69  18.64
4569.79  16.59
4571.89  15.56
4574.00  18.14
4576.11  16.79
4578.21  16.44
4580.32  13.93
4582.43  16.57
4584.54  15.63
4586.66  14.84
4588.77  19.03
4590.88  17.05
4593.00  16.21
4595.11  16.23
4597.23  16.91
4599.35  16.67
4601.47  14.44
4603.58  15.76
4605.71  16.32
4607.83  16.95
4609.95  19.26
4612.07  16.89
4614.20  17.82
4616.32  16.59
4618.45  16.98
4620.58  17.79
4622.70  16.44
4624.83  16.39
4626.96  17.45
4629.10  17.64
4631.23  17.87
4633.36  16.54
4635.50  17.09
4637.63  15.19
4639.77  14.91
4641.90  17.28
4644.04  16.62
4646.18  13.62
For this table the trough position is 4534.15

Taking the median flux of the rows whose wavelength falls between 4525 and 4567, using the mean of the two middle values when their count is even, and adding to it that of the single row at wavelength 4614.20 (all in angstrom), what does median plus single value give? 32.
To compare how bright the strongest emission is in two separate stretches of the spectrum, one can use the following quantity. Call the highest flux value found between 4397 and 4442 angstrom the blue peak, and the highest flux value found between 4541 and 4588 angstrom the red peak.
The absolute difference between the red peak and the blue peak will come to 3.1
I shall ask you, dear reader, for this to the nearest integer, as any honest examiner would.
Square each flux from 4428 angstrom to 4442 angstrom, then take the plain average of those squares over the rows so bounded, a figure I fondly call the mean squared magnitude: 145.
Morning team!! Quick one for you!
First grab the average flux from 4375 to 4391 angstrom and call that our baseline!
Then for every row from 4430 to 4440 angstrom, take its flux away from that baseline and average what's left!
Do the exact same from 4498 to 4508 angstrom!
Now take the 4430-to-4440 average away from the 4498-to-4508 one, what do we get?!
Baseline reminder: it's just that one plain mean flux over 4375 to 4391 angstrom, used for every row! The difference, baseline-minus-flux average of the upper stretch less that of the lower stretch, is -4.0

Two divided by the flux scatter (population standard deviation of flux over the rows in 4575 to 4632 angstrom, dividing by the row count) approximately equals 1.71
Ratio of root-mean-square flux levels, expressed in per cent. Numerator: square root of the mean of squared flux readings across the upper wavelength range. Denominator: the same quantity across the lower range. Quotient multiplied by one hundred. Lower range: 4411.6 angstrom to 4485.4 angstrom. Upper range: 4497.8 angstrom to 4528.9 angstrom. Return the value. 124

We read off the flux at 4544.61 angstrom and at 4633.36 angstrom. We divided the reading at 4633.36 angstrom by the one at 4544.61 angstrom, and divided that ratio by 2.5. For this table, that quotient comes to 0.47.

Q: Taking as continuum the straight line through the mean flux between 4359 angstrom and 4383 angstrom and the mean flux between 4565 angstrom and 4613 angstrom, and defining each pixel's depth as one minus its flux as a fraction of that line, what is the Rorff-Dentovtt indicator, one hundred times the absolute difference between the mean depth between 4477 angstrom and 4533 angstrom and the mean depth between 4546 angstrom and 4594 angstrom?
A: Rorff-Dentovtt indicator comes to 2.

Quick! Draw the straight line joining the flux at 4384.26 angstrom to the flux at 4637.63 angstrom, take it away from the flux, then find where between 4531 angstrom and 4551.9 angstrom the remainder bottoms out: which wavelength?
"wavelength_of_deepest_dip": 4534.15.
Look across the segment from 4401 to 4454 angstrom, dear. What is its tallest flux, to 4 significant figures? 15.56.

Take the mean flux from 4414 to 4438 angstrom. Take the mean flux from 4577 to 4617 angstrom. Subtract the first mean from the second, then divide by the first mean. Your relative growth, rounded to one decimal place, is 0.5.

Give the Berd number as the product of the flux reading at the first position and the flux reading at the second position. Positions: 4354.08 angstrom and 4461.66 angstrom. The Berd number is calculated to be 94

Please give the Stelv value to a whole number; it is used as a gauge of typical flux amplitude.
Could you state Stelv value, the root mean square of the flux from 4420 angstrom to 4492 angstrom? 13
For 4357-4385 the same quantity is 11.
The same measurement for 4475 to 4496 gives 14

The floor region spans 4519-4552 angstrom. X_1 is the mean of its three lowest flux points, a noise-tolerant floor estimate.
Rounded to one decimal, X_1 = 10.6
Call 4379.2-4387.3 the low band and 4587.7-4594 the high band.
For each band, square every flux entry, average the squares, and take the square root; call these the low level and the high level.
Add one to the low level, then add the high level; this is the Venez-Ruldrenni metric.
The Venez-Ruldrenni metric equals 25.8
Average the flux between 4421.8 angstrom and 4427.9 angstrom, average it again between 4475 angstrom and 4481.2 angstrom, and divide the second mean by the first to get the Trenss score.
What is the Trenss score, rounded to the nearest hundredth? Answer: 1.36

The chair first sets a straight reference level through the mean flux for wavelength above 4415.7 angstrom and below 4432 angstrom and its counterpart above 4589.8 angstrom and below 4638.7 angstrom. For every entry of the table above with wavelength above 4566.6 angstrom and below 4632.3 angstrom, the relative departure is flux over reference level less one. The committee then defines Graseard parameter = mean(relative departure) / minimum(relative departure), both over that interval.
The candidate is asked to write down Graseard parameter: -0.17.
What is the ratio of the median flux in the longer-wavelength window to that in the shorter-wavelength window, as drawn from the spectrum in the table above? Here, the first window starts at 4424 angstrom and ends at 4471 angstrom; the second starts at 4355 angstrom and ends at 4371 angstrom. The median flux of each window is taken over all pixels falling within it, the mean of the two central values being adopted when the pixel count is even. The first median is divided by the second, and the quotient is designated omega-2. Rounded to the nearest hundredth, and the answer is 0.95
